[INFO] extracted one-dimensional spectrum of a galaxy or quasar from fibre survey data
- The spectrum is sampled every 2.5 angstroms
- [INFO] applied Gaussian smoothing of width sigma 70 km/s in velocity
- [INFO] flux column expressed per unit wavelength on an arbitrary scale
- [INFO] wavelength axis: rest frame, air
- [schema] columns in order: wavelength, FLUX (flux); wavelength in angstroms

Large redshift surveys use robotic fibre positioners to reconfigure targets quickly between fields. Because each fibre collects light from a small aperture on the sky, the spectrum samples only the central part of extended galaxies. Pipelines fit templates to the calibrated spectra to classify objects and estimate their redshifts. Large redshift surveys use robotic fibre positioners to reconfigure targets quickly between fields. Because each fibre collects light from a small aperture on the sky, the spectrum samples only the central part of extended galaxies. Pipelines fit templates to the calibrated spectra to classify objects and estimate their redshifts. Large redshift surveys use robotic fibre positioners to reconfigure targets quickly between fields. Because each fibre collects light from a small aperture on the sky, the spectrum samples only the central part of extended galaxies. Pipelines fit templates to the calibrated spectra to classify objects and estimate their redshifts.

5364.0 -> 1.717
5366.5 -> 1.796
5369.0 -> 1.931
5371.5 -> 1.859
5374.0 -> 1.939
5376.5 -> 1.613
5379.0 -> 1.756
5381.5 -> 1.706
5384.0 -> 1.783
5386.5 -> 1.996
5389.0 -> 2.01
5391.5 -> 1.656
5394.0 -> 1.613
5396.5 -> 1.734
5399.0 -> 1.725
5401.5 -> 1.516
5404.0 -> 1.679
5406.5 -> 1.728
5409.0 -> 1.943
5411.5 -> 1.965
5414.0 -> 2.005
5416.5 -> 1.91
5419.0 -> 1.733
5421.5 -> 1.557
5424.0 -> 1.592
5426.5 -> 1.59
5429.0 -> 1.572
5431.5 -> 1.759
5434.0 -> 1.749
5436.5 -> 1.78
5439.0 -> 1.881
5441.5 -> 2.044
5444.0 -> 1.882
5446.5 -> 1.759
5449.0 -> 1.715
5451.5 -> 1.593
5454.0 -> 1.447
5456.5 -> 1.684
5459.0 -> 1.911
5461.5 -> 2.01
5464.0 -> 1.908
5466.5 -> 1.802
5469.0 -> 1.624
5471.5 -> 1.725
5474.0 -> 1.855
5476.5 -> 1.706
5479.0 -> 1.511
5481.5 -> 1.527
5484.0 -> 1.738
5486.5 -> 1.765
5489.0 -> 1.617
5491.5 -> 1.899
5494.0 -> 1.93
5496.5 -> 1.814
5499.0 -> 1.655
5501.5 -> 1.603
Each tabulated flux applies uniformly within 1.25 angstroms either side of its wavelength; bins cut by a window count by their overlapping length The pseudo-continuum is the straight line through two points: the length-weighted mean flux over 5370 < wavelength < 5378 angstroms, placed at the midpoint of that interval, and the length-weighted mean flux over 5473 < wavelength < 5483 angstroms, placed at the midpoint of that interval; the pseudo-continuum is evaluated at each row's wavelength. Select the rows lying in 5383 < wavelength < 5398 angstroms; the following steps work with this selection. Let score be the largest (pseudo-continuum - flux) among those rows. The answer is 0.16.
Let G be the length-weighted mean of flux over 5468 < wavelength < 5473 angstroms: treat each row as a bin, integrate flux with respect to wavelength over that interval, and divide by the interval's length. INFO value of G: 1.69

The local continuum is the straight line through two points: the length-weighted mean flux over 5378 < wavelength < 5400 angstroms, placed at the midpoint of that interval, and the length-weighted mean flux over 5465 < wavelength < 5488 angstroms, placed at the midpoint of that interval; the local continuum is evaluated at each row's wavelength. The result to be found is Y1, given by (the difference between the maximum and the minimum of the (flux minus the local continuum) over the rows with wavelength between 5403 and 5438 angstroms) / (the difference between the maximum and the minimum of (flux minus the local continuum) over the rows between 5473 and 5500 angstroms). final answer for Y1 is 1.02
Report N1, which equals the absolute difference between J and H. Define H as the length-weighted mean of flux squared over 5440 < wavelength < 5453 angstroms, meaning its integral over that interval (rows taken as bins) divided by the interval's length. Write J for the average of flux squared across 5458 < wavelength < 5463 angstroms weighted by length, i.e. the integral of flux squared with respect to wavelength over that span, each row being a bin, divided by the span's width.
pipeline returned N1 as 0.6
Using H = 3.24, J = 3.8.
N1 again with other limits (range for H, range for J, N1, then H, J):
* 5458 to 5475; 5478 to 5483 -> 1.0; 3.37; 2.3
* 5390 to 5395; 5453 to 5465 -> 0.5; 2.74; 3.3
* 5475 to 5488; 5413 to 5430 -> 0.2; 2.74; 2.9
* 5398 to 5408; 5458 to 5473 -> 0.6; 2.79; 3.4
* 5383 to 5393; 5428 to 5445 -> 0.2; 3.47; 3.3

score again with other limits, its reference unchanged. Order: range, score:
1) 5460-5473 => 0.04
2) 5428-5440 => 0.15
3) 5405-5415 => 0.03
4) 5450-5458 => 0.24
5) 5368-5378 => 0.19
